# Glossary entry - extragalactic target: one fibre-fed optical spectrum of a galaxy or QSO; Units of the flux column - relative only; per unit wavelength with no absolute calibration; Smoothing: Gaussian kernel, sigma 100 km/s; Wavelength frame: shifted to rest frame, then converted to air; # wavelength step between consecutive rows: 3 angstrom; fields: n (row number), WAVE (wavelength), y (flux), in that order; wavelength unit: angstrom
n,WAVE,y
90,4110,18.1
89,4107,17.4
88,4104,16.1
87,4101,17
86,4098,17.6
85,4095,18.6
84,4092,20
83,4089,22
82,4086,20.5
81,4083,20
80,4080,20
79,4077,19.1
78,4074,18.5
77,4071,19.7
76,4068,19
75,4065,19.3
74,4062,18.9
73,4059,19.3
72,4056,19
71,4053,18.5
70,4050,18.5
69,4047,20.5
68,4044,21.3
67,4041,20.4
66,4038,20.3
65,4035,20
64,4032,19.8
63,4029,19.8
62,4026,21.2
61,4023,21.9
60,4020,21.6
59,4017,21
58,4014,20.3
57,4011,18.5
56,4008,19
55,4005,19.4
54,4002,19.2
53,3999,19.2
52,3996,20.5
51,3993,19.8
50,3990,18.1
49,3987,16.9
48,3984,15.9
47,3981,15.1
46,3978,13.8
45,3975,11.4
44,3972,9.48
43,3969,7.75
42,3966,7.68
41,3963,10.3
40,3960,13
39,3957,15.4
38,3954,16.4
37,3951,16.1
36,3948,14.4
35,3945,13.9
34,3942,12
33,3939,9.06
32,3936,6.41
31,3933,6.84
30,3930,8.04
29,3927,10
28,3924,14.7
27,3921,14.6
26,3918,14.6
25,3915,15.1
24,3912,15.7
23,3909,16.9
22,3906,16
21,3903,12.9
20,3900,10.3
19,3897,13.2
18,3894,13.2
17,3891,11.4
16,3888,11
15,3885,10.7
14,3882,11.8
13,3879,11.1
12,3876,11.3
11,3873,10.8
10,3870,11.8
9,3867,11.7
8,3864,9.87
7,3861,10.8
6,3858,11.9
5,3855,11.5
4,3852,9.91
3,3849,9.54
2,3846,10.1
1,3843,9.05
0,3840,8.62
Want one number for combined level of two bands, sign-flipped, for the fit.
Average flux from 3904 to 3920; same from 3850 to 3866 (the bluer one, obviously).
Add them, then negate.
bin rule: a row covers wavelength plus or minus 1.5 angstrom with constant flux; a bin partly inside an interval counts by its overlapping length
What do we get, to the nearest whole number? -26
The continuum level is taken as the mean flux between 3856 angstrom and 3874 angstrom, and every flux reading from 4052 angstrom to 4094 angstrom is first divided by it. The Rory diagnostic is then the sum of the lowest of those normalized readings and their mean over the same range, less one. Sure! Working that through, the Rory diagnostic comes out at 2.41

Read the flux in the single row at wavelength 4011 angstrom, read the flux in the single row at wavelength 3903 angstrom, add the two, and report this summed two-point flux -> 31.4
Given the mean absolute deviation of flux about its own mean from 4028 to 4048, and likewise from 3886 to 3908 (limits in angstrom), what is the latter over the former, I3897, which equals 3.86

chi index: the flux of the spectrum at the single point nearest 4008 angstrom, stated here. 19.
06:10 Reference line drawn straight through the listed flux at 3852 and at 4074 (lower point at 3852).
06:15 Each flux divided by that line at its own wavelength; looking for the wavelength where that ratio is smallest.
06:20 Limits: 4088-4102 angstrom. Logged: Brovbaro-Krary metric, 4101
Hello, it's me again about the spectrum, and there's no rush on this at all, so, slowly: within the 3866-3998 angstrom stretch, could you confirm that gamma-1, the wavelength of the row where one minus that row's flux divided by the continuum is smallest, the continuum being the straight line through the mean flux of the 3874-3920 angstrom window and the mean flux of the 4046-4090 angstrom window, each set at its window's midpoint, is 3909 angstrom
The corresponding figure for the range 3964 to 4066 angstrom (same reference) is 4023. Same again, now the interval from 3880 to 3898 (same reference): 3894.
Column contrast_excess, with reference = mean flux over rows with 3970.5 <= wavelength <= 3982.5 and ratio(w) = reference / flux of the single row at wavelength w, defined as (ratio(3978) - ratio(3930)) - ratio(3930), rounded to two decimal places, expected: -2.19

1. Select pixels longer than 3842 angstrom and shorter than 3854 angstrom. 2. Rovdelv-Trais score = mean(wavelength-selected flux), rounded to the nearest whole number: 10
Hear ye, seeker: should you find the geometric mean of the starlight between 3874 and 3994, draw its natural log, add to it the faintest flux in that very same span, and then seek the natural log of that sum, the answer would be 2.2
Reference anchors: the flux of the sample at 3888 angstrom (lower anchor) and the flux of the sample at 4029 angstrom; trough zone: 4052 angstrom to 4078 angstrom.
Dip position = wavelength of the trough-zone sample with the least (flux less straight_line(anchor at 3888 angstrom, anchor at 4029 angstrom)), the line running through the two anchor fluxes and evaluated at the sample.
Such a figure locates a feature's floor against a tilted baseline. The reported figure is 4074 angstrom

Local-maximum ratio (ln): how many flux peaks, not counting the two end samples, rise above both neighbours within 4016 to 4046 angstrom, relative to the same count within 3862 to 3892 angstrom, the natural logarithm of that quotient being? -1.1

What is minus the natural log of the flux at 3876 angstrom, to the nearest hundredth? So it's -2.42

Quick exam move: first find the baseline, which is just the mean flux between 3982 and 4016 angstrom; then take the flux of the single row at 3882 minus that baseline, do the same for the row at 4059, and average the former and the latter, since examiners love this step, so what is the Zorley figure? -3.2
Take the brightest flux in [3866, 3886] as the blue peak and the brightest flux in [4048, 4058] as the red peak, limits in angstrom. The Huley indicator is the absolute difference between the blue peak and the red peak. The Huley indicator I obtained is 7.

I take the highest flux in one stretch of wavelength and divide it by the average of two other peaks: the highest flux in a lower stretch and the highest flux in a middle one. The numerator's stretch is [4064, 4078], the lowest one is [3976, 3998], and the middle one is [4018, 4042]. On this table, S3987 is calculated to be 0.93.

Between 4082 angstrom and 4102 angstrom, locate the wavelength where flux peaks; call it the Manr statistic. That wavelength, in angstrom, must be 4089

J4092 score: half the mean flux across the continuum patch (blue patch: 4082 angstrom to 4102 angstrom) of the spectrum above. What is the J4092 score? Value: 9.7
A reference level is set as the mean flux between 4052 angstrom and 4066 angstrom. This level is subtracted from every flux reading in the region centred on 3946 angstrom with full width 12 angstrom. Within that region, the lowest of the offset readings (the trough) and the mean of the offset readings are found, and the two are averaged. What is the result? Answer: -6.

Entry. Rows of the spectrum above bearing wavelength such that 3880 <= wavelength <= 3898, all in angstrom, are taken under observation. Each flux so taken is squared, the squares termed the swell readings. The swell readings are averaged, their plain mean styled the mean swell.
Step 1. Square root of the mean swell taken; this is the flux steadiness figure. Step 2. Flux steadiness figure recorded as 12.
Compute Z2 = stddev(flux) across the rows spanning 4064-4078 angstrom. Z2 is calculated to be 0.4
